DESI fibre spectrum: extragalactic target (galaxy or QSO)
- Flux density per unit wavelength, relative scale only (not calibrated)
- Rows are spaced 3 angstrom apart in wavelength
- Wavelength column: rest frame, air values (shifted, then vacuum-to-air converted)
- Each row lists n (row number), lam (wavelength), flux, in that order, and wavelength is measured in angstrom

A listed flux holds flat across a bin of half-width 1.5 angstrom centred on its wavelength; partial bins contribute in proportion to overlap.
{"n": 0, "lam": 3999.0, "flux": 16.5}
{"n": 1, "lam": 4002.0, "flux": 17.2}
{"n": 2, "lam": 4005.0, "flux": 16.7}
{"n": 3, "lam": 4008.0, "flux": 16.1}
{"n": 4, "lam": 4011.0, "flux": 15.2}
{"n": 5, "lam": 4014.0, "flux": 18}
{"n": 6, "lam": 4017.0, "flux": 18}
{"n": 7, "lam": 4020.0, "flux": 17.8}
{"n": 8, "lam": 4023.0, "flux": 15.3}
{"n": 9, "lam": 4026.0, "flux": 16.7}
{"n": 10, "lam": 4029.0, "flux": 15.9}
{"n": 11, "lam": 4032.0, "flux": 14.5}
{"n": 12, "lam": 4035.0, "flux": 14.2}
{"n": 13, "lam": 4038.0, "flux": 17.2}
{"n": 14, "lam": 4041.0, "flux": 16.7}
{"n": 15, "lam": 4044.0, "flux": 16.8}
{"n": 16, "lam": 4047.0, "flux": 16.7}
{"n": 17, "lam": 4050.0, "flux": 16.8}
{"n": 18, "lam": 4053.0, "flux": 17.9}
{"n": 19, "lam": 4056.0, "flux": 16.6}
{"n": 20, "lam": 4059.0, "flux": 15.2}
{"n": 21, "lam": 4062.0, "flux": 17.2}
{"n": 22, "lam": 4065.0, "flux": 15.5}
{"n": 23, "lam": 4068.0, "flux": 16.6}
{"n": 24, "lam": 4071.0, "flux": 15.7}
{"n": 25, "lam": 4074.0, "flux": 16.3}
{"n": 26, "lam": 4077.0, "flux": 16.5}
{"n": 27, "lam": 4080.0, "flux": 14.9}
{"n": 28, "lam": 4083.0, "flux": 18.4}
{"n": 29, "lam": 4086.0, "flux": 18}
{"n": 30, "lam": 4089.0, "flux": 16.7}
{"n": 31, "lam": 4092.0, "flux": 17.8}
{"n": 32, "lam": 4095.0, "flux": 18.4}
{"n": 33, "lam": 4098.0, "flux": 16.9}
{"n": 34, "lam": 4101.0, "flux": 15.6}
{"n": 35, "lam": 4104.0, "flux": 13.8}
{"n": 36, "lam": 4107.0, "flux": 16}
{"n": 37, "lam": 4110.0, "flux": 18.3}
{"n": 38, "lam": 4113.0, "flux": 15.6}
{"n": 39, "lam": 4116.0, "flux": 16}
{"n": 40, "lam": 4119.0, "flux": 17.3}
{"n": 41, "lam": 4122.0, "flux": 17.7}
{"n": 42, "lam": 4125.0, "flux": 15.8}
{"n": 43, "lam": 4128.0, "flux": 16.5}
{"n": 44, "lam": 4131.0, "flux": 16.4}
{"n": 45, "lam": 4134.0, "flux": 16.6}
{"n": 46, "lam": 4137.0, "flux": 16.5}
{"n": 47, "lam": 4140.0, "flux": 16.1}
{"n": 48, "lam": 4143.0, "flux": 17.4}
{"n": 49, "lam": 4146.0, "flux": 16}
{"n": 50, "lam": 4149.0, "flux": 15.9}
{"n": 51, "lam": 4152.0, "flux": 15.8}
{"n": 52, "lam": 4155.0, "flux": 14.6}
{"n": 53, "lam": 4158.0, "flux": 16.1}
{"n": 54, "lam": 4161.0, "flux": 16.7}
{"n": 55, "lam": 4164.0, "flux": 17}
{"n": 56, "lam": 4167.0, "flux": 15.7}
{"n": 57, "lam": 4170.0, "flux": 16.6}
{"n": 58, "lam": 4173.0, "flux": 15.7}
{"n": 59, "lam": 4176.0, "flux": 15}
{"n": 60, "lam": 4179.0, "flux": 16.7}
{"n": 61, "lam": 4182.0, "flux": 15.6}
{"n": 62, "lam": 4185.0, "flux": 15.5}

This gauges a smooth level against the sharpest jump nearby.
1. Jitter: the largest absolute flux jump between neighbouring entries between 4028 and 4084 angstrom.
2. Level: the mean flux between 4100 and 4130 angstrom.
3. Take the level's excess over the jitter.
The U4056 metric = 12.8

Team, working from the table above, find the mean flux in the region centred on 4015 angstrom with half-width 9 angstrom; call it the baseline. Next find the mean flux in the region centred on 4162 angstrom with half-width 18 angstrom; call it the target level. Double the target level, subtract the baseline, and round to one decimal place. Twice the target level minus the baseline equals 15.2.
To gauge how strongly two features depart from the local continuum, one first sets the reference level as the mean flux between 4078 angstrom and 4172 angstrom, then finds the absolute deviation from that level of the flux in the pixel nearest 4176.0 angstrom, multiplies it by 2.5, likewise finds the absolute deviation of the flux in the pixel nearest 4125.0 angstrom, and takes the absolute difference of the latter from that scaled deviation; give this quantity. 3.0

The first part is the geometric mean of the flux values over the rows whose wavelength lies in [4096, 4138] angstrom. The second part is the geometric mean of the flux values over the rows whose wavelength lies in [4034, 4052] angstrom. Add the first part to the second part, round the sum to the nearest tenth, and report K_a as 32.7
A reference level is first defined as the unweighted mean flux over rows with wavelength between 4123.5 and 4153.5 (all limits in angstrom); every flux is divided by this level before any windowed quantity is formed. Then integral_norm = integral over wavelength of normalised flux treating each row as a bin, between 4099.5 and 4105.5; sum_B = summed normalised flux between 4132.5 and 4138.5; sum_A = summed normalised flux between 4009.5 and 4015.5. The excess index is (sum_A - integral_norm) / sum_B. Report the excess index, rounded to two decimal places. -1.66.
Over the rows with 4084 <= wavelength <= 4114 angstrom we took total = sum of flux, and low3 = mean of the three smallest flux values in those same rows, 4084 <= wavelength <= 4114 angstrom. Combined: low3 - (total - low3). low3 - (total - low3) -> -137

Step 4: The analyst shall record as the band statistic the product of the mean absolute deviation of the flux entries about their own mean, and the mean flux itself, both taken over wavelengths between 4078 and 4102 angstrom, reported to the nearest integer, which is 18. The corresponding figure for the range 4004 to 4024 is 17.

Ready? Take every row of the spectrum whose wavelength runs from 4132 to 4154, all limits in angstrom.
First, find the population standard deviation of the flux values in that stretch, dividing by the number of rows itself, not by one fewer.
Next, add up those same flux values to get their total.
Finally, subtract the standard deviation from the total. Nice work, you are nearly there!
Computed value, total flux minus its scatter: 114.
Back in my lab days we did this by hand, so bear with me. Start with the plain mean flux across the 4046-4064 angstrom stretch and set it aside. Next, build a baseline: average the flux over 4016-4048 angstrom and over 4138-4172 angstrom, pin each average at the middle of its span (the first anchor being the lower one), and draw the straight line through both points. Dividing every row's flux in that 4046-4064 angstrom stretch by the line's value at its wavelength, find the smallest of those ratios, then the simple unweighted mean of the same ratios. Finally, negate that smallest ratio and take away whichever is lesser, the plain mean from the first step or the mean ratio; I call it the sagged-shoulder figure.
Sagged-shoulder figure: -1.96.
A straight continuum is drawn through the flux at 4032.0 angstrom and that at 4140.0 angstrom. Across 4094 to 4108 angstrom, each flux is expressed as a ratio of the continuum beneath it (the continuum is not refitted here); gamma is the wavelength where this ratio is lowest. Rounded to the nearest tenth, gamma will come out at 4104.0 angstrom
